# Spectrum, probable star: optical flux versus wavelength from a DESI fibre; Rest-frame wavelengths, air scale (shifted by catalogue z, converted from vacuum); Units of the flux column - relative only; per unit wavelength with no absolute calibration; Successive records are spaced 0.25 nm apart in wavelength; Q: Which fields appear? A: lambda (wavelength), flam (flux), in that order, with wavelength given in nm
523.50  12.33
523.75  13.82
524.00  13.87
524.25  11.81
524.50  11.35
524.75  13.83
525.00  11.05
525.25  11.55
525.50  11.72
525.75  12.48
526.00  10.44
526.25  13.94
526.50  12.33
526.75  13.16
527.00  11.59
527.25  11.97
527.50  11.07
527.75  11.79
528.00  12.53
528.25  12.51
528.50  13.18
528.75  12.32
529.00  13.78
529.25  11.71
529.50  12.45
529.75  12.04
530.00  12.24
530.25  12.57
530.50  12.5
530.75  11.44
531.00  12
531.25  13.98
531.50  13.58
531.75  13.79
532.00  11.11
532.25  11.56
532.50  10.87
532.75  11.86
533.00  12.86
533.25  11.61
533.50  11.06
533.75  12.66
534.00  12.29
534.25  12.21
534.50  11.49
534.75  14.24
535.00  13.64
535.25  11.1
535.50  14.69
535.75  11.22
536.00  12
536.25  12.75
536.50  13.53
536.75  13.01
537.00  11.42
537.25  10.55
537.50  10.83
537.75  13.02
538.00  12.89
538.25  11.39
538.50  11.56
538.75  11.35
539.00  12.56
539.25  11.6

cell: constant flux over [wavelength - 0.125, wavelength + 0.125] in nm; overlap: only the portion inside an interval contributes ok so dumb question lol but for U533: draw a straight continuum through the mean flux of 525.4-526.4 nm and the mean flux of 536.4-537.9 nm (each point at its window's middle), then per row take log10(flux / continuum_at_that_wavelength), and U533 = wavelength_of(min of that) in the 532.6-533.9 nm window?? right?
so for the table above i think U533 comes 533.50 nm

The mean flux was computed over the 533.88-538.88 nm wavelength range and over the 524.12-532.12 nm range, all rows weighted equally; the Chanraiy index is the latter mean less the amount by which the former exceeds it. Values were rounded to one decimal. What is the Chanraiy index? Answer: 12.4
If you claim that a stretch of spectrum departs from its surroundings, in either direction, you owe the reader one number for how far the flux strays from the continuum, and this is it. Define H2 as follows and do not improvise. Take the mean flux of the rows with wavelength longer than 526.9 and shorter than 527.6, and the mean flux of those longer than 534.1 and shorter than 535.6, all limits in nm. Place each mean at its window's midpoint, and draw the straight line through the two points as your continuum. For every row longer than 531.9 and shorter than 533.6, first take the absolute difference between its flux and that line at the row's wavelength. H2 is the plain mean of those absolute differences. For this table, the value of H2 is 1.0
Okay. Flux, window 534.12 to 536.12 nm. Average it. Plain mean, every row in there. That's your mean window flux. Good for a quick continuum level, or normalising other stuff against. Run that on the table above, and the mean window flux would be 12.57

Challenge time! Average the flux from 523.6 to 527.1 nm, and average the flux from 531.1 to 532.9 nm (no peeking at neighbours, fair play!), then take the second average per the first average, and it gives 1.003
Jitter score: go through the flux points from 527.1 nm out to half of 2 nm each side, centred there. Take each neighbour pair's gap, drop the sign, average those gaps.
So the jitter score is 0.96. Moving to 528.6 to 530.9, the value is 0.79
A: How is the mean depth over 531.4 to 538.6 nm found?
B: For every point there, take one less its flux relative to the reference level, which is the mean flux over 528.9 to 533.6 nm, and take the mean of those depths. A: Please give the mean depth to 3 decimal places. 0.002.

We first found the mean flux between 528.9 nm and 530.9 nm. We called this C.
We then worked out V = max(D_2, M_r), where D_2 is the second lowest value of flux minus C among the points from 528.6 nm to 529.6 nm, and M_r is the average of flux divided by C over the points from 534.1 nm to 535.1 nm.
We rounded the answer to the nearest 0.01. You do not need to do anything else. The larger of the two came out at 1.04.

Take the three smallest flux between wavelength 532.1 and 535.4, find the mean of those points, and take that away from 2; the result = -9.01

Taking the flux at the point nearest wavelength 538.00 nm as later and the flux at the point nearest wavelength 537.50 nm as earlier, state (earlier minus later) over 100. -0.021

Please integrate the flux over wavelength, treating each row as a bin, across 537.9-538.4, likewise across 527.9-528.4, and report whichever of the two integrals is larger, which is 6.3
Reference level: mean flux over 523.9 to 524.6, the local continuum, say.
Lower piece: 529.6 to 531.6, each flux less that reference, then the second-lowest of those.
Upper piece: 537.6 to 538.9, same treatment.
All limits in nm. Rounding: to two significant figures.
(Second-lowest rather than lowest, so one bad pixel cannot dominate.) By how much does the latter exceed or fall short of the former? -0.61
